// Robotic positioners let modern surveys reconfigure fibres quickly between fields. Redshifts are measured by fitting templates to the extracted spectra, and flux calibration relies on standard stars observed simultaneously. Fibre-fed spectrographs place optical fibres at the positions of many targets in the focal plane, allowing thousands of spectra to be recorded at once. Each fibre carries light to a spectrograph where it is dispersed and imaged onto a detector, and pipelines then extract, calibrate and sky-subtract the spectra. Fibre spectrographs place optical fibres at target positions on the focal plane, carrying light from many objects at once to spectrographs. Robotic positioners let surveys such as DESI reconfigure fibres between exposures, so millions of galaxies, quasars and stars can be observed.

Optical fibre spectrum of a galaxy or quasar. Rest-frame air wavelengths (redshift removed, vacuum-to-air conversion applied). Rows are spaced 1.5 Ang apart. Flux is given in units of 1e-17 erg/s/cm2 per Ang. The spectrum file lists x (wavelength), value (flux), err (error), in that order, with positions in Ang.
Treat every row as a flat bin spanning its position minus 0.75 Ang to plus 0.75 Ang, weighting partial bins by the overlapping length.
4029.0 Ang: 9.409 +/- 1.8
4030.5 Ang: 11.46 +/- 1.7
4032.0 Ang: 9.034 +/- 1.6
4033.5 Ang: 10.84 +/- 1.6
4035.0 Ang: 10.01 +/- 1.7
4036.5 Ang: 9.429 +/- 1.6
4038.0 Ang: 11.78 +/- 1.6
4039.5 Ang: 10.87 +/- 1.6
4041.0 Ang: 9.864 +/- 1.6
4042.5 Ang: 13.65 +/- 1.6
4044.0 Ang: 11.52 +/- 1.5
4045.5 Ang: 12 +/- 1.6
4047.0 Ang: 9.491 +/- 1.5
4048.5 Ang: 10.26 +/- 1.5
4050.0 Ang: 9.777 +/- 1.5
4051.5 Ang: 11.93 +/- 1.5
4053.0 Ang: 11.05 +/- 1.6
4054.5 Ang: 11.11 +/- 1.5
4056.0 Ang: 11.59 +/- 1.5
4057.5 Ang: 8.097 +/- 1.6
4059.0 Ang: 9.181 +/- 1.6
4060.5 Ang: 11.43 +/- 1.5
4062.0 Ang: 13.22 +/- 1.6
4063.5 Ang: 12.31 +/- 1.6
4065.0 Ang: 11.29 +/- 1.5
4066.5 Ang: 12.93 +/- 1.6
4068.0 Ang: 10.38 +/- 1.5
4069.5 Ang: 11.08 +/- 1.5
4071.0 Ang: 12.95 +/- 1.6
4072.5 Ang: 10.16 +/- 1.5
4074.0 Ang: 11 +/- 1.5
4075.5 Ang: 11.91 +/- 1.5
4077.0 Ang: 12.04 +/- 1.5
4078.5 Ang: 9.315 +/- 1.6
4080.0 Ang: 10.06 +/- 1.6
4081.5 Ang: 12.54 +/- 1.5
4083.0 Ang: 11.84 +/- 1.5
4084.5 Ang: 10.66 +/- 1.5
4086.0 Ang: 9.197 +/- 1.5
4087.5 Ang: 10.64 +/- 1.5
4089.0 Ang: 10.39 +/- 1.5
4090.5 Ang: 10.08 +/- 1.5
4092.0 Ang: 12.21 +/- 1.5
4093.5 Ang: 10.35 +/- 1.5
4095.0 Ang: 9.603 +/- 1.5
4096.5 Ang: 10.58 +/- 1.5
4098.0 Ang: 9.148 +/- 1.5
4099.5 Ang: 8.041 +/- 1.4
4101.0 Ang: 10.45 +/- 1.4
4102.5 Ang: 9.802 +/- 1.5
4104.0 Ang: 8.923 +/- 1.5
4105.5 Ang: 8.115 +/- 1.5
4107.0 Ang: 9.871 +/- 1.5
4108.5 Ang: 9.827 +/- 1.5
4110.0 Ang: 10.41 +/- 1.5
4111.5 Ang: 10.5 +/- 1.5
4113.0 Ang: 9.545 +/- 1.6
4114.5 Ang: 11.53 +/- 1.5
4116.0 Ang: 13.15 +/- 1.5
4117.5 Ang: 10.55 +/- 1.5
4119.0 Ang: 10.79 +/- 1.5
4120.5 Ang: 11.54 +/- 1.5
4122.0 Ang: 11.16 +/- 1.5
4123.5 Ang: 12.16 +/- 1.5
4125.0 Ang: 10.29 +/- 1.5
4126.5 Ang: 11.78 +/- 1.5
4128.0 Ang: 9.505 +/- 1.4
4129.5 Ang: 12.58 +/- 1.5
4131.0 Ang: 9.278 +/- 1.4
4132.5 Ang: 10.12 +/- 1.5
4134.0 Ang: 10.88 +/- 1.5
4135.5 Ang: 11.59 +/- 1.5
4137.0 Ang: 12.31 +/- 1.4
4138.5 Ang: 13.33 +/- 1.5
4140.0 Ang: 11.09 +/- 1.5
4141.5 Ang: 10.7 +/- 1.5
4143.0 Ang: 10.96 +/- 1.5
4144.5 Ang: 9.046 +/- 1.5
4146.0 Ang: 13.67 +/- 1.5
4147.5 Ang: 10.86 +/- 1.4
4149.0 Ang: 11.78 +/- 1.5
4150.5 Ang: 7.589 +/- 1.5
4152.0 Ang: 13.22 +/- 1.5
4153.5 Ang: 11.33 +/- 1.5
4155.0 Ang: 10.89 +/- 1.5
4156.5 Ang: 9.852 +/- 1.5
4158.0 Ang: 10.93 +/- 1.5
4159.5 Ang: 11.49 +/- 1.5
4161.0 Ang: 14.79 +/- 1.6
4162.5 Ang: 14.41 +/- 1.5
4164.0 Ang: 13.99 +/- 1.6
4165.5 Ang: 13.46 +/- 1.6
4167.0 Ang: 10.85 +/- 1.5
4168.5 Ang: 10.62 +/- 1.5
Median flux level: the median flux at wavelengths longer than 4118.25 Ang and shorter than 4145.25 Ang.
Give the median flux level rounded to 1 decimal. 11.0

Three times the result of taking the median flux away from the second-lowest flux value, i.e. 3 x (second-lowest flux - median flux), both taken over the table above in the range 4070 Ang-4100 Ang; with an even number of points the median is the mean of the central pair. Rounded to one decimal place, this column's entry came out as -4.0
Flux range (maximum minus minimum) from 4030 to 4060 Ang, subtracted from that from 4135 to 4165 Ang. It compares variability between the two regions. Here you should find 1.6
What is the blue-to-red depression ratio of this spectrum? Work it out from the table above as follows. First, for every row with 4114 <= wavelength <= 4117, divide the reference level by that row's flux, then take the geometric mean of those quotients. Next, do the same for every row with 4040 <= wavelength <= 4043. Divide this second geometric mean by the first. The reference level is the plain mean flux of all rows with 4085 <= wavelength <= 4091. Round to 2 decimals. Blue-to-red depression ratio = 1.06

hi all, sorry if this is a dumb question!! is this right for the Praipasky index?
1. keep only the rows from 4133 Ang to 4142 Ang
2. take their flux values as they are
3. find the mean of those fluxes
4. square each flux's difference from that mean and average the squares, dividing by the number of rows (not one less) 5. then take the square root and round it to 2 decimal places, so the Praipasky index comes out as 0.92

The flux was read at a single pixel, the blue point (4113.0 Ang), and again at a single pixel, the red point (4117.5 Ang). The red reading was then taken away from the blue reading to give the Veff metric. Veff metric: -1.0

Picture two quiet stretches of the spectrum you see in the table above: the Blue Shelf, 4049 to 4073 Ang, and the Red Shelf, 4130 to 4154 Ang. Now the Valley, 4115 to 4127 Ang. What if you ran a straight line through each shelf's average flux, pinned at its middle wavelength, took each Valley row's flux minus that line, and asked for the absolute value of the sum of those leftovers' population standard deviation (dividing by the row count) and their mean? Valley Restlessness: 1.2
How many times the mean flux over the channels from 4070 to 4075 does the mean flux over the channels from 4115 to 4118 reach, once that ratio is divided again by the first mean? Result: 0.092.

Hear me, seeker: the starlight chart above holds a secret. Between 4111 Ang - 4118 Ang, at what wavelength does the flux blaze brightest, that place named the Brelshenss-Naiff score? 4116.0 Ang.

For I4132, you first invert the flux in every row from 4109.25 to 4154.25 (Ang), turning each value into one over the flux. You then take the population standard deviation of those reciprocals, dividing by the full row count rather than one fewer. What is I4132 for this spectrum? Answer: 0.0121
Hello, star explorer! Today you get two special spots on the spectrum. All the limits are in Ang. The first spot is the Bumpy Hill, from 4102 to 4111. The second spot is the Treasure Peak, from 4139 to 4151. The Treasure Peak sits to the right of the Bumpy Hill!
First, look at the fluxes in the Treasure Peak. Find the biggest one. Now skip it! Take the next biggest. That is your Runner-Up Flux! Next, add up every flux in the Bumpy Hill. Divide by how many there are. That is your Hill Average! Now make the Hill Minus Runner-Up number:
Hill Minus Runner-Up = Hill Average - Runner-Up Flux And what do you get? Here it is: -2.3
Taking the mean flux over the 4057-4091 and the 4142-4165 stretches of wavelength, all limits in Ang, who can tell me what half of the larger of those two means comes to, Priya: 5.83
